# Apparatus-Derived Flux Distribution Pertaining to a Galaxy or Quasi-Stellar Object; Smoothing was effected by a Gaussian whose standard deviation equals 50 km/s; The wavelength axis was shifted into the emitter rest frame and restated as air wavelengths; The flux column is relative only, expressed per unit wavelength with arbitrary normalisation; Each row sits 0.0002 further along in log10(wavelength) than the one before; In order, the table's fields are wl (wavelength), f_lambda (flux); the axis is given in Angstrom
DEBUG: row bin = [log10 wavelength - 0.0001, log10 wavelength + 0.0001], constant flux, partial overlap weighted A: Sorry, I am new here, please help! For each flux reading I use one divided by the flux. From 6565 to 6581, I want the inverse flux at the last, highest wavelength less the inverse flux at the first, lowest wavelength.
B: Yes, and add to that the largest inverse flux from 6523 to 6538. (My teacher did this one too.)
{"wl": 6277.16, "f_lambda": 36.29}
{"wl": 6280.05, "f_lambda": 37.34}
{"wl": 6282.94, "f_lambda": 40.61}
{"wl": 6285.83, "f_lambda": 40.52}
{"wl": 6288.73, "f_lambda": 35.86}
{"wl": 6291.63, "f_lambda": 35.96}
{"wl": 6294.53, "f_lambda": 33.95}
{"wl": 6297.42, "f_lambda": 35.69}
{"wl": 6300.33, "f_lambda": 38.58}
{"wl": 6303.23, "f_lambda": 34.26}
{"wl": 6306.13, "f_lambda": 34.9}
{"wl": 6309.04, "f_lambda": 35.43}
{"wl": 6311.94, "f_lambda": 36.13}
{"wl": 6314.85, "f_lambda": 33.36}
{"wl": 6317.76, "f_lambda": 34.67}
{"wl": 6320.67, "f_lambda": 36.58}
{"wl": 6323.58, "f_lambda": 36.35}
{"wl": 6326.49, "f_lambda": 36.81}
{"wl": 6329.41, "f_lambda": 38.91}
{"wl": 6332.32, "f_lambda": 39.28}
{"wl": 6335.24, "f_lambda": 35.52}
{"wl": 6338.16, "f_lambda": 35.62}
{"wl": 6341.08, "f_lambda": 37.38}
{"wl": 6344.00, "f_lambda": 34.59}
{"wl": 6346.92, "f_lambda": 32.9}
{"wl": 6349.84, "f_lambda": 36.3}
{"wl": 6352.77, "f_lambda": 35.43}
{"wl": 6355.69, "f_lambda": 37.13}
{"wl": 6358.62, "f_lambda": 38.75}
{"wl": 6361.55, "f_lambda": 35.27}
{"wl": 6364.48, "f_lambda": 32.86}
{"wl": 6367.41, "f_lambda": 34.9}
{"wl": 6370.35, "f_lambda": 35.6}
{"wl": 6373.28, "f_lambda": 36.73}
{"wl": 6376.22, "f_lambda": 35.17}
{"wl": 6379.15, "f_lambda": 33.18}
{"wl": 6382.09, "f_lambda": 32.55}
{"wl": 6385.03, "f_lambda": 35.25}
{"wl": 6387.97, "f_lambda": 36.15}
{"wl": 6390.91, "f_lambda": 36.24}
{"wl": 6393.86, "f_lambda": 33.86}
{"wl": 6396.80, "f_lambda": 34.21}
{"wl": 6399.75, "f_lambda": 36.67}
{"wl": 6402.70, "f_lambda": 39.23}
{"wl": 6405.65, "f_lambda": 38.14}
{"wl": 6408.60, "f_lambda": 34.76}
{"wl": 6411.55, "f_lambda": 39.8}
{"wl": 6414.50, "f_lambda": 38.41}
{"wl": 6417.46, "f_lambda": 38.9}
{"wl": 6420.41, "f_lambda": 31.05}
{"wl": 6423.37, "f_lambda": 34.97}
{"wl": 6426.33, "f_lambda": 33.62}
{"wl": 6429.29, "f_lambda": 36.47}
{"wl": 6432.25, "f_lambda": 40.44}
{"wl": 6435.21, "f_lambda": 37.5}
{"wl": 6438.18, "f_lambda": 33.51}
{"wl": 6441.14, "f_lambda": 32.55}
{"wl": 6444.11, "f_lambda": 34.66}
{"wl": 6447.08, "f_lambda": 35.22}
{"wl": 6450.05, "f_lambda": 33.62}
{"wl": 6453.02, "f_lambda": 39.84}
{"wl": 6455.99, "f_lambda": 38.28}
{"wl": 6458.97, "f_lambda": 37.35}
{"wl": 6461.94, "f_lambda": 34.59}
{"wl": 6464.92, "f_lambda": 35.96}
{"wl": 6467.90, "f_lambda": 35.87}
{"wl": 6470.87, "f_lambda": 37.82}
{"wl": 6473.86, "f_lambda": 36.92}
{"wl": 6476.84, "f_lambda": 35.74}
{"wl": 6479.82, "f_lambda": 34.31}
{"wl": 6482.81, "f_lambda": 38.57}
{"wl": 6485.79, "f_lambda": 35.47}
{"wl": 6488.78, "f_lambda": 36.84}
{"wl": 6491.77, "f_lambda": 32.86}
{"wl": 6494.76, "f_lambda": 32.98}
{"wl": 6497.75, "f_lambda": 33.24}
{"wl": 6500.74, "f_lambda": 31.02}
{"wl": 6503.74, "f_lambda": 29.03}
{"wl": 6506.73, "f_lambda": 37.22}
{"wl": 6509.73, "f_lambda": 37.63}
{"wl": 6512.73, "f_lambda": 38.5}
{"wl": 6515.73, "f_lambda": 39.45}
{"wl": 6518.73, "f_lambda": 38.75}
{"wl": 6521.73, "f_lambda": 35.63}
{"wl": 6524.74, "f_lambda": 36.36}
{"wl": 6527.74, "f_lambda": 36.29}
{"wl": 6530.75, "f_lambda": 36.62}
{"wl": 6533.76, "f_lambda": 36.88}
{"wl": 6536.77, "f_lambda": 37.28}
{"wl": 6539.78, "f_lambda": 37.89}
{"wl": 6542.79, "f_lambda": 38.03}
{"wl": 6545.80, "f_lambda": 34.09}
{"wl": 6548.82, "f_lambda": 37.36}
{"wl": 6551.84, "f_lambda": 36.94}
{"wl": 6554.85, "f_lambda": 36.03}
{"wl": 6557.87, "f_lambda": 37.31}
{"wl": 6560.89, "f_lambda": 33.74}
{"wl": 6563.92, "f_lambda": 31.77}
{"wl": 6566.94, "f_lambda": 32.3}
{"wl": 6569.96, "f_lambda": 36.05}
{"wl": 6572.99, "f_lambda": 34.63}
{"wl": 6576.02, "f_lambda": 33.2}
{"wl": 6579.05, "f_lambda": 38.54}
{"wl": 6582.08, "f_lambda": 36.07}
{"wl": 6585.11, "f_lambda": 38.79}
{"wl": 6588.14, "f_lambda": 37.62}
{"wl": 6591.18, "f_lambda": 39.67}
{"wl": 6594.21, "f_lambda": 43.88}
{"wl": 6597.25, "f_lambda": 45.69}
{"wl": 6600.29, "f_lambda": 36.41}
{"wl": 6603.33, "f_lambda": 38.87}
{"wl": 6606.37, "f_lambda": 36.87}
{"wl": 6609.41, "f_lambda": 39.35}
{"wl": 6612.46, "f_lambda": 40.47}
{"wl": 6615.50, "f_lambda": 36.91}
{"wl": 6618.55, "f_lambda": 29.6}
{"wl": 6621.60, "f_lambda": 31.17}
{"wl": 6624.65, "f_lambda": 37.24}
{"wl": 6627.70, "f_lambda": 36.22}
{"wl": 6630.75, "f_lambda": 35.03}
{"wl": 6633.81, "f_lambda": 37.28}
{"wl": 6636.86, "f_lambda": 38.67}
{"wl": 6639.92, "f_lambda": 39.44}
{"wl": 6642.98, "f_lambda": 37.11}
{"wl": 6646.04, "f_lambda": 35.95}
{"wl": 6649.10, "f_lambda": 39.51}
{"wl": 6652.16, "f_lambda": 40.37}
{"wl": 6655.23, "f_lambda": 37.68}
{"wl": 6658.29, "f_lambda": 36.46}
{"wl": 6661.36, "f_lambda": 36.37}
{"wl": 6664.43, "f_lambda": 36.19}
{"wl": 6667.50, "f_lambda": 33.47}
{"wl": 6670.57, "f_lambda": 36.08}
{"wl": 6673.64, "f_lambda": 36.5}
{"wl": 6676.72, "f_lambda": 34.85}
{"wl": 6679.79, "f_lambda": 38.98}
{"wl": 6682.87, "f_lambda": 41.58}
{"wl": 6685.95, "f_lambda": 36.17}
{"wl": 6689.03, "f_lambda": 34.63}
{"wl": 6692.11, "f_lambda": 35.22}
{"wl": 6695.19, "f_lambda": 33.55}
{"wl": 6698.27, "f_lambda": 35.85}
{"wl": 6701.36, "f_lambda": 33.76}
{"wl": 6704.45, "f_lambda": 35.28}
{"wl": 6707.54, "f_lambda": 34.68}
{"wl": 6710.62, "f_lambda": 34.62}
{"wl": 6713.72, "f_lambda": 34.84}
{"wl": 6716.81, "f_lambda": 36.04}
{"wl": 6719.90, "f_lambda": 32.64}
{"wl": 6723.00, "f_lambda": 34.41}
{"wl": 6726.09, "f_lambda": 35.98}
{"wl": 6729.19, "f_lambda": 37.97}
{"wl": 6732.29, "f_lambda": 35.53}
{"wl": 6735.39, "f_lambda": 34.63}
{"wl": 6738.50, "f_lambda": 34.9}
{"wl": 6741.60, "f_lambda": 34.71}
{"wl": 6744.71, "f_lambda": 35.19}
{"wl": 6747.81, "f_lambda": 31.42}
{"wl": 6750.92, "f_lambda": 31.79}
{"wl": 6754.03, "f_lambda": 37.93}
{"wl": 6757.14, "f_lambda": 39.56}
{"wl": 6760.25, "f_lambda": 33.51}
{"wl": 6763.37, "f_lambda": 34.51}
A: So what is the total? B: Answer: 0.023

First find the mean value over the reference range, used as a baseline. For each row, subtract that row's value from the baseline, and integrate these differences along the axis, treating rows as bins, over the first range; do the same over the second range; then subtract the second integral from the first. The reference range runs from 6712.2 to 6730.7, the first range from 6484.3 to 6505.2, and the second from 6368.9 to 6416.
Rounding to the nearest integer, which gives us 79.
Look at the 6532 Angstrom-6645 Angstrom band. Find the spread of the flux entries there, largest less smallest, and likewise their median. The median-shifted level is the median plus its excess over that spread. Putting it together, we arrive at 58.1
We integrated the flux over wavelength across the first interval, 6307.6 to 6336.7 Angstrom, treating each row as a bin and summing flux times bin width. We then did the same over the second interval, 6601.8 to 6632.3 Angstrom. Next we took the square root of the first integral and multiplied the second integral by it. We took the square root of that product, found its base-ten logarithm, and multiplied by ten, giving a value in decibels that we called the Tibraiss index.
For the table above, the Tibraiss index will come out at 22.77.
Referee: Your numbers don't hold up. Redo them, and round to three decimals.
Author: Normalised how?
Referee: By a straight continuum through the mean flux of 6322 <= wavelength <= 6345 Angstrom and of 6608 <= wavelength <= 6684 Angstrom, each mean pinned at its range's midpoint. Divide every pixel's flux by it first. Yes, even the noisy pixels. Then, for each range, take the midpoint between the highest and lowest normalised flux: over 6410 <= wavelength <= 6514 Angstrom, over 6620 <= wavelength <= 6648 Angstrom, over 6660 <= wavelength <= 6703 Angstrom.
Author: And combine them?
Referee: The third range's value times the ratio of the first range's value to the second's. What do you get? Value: 1.002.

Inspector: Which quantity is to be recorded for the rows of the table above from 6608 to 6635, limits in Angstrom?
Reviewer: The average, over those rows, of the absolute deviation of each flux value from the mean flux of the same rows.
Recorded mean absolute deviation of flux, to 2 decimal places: 2.66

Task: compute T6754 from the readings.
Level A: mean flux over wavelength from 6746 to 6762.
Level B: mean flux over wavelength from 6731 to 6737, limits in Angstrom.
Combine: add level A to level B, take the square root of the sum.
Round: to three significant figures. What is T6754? 8.36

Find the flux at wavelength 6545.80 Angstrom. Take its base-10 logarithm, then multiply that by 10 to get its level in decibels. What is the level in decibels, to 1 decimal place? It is 15.3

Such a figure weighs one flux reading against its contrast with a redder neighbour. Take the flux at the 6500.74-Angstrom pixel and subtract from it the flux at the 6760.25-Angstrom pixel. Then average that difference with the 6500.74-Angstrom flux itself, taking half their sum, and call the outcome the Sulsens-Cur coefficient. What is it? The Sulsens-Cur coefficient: 14.3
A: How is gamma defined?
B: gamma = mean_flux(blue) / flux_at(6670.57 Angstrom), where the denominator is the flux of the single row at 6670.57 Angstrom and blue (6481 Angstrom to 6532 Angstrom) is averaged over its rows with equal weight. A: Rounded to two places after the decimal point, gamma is 0.99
